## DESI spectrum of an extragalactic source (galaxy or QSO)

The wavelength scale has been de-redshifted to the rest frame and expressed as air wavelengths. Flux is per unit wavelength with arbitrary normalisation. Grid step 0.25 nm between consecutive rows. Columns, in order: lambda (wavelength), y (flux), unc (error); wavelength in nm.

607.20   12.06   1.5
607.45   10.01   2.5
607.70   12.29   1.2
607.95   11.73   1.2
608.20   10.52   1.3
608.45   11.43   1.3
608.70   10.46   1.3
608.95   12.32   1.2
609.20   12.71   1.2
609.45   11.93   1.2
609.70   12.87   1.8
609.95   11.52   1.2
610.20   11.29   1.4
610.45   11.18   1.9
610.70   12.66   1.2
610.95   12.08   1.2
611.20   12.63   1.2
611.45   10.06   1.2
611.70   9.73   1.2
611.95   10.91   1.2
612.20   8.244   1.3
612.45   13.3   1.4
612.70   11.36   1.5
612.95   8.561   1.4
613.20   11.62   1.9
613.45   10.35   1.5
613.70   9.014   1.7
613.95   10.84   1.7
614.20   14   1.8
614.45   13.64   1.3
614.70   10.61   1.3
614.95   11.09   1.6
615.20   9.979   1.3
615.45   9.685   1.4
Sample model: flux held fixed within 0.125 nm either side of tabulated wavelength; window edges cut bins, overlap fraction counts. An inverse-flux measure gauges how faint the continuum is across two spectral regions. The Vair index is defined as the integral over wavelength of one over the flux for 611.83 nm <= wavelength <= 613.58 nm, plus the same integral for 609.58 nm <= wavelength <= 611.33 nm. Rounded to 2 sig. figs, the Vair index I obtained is 0.31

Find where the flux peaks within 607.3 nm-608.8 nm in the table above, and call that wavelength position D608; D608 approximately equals 607.70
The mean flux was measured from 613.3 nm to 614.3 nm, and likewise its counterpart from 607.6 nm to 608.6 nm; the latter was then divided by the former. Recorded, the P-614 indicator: 1.04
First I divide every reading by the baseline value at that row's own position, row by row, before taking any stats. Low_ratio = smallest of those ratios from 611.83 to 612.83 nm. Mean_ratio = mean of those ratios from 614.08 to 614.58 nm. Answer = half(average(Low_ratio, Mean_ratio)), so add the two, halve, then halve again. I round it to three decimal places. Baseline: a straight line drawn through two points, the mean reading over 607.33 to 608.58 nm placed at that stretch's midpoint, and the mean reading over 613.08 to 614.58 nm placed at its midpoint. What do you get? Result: 0.477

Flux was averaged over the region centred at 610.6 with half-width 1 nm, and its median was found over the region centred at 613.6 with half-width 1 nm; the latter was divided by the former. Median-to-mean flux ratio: 0.94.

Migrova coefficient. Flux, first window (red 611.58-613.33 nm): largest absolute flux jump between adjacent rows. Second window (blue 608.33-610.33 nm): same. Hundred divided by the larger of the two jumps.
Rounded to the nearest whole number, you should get 20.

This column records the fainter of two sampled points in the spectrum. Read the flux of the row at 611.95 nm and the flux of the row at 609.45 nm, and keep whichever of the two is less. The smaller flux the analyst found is 10.9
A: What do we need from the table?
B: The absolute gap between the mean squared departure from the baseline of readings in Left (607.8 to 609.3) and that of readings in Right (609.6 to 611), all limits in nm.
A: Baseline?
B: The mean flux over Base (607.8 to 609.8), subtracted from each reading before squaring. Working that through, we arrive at 0.3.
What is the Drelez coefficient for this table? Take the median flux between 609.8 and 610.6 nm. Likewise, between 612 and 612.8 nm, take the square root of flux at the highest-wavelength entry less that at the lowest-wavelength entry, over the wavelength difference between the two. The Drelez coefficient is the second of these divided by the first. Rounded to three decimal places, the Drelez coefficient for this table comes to 0.088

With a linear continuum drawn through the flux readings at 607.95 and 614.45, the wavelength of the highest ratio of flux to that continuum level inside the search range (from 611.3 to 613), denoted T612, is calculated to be 612.45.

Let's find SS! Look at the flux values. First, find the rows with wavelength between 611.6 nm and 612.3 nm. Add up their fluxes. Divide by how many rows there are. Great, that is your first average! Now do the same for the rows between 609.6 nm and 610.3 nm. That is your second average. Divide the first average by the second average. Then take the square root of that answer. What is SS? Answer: 0.90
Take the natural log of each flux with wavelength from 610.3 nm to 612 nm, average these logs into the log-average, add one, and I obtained 3.42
